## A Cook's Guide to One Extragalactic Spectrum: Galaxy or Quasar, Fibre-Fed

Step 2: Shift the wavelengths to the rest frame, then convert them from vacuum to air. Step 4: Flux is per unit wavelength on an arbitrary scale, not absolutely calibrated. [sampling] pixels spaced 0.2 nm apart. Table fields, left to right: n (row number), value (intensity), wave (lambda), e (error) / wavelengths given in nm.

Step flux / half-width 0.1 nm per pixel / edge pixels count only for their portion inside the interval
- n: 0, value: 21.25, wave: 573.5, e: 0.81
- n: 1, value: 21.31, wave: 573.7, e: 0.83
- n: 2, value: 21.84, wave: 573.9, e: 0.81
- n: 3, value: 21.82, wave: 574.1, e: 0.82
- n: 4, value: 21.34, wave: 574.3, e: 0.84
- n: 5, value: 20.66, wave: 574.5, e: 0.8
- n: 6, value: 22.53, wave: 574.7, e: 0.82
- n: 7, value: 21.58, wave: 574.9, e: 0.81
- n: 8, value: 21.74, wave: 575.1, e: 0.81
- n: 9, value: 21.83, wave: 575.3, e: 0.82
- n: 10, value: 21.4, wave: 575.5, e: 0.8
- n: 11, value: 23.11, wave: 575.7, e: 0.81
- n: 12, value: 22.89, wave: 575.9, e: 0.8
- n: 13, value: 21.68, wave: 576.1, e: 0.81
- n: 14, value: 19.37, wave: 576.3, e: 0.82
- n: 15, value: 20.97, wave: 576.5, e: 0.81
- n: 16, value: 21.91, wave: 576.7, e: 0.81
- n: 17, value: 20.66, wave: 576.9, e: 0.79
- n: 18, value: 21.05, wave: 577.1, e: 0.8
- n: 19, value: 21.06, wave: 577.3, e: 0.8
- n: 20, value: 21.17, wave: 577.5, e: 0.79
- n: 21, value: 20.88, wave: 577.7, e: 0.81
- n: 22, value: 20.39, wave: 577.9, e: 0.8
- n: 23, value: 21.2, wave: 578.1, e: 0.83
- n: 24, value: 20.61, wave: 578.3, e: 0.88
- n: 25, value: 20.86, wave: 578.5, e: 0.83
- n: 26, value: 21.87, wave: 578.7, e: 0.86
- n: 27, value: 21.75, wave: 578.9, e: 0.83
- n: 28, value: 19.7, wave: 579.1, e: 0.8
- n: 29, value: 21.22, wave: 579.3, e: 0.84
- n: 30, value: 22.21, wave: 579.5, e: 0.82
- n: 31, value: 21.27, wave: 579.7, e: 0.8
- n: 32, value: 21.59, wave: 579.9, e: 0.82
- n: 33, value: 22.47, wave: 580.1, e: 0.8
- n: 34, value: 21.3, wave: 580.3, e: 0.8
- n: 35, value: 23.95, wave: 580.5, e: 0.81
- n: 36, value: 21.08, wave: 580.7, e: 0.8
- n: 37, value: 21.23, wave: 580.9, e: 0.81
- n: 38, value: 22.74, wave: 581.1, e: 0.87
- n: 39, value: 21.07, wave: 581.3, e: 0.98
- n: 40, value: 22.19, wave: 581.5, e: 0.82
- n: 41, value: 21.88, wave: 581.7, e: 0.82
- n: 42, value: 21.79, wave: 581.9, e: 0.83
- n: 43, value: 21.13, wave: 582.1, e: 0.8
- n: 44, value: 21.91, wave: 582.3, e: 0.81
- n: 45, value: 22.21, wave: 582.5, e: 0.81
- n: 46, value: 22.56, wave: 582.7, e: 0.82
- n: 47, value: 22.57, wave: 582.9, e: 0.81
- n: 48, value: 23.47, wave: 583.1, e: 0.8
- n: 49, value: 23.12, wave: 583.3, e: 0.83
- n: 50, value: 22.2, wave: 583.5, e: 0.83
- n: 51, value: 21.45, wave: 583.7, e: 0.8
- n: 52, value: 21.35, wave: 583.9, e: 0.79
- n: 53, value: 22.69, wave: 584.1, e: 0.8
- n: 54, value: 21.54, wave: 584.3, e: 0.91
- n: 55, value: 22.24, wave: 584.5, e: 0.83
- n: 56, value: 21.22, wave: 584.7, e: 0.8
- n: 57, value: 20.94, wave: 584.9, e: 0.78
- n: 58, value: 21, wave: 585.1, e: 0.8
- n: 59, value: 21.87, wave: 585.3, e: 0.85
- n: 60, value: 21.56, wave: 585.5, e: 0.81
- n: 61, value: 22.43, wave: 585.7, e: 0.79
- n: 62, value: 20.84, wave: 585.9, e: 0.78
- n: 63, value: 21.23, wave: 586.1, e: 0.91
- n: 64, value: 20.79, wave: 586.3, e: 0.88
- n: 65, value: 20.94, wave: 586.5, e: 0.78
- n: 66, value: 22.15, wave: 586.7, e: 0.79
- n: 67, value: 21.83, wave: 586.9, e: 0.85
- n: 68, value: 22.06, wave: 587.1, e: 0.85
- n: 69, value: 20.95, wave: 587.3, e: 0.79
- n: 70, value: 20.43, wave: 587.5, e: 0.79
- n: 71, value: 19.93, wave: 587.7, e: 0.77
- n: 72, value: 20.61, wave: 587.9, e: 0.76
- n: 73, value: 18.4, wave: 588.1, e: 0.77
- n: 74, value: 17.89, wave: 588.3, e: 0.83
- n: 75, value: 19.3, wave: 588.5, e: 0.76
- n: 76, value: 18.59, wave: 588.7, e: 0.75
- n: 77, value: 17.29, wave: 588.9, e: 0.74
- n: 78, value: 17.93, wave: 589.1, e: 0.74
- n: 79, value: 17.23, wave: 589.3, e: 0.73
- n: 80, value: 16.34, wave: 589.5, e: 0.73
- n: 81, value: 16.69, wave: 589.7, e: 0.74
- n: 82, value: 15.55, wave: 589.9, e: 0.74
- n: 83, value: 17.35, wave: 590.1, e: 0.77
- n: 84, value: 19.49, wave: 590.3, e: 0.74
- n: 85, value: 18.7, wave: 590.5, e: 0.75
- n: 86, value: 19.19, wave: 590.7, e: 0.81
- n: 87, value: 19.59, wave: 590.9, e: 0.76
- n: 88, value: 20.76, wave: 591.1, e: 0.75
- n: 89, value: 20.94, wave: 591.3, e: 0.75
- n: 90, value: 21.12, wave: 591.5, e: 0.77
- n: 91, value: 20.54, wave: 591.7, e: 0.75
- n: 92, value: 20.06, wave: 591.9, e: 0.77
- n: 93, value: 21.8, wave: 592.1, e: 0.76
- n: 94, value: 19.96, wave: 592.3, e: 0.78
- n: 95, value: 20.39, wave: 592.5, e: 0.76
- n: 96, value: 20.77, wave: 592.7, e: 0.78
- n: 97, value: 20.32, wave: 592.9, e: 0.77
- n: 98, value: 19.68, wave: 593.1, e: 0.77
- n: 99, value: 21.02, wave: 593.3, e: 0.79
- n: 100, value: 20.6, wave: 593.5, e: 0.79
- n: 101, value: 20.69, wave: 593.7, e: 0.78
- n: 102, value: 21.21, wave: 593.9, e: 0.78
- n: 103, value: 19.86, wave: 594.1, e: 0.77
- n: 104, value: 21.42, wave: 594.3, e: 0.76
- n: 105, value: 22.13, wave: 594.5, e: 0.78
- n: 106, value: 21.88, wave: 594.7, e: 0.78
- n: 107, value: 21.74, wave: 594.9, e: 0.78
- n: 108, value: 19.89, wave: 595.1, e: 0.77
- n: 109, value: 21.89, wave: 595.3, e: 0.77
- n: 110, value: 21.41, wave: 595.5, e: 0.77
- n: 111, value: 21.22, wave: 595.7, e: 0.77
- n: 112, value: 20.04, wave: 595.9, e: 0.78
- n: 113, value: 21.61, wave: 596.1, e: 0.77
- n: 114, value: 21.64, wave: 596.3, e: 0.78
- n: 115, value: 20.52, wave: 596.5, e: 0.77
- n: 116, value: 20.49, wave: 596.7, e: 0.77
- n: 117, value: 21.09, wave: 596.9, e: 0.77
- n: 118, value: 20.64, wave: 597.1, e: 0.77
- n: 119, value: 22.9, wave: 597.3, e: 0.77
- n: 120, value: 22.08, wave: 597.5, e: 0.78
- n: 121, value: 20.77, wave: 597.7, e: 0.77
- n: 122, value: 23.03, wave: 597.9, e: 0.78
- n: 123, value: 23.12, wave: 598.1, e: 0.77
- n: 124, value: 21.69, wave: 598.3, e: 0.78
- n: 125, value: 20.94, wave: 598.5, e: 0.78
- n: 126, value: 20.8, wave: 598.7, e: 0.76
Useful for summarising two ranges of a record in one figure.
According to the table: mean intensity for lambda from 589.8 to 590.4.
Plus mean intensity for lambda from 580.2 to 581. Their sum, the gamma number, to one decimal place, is 39.4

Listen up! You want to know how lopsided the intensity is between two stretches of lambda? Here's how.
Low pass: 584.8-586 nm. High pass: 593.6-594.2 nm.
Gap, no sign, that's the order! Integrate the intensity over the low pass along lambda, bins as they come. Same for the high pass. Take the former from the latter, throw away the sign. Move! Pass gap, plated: 13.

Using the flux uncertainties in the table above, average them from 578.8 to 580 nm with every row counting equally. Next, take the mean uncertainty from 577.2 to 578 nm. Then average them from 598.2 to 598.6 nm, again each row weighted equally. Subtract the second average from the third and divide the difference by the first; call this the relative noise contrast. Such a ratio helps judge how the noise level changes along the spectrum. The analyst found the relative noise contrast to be -0.02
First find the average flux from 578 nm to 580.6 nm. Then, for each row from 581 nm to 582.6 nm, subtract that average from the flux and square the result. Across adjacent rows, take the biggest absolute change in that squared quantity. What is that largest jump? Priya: 1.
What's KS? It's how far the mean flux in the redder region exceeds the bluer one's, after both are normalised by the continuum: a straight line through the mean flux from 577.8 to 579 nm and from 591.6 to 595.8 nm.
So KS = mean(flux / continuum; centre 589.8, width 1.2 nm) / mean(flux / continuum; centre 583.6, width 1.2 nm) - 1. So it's -0.23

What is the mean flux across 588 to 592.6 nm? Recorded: 18.9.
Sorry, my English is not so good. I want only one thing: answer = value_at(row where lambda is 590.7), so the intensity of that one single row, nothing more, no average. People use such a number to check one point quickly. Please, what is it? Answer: 19.19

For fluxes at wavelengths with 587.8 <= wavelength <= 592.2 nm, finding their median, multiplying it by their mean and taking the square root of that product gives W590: 18.9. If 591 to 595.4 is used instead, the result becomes 20.8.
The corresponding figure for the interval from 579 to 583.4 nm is 21.9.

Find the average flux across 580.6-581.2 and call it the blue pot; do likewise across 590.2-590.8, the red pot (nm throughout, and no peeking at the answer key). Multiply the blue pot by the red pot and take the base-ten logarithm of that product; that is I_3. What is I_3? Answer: 2.618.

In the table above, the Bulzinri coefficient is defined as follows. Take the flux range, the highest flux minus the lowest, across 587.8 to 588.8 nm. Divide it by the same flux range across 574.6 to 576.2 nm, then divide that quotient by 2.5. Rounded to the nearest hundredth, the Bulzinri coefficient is 0.64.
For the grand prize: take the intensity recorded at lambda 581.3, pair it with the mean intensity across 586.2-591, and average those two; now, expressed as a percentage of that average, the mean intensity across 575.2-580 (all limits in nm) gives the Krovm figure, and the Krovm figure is 106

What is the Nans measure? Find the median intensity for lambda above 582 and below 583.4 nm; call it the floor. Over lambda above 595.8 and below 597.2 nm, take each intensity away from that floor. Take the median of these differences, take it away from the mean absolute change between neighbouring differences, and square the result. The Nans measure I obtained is 1.7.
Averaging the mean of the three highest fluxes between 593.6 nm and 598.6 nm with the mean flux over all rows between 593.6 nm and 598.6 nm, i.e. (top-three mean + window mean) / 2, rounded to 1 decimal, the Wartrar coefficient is 22.2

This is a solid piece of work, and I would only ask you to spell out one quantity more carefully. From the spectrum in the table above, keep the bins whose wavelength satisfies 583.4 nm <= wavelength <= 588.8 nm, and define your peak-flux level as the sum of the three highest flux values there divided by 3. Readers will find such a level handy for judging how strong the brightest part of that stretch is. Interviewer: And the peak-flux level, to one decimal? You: 22.5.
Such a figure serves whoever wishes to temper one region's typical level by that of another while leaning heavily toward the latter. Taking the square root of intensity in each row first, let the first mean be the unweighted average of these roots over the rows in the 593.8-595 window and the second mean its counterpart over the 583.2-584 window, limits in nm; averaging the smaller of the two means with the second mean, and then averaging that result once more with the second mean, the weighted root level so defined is 4.68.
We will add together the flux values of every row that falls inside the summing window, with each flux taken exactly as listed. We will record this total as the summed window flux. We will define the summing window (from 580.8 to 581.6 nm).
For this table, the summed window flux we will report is 87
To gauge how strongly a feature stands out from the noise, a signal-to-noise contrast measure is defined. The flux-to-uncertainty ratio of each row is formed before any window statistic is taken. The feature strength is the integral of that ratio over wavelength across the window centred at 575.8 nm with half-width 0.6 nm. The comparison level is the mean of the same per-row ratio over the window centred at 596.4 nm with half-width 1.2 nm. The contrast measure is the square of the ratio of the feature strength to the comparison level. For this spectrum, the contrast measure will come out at 1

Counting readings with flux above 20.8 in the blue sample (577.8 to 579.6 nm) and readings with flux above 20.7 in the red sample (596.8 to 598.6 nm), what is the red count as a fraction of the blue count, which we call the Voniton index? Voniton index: 1.3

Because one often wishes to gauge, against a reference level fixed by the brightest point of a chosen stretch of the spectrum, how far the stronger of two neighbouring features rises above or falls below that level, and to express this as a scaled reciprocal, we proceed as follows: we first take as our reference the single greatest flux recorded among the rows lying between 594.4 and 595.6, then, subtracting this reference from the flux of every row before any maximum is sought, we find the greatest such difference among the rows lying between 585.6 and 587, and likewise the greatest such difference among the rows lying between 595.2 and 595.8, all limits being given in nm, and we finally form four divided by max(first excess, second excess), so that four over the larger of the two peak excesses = 13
